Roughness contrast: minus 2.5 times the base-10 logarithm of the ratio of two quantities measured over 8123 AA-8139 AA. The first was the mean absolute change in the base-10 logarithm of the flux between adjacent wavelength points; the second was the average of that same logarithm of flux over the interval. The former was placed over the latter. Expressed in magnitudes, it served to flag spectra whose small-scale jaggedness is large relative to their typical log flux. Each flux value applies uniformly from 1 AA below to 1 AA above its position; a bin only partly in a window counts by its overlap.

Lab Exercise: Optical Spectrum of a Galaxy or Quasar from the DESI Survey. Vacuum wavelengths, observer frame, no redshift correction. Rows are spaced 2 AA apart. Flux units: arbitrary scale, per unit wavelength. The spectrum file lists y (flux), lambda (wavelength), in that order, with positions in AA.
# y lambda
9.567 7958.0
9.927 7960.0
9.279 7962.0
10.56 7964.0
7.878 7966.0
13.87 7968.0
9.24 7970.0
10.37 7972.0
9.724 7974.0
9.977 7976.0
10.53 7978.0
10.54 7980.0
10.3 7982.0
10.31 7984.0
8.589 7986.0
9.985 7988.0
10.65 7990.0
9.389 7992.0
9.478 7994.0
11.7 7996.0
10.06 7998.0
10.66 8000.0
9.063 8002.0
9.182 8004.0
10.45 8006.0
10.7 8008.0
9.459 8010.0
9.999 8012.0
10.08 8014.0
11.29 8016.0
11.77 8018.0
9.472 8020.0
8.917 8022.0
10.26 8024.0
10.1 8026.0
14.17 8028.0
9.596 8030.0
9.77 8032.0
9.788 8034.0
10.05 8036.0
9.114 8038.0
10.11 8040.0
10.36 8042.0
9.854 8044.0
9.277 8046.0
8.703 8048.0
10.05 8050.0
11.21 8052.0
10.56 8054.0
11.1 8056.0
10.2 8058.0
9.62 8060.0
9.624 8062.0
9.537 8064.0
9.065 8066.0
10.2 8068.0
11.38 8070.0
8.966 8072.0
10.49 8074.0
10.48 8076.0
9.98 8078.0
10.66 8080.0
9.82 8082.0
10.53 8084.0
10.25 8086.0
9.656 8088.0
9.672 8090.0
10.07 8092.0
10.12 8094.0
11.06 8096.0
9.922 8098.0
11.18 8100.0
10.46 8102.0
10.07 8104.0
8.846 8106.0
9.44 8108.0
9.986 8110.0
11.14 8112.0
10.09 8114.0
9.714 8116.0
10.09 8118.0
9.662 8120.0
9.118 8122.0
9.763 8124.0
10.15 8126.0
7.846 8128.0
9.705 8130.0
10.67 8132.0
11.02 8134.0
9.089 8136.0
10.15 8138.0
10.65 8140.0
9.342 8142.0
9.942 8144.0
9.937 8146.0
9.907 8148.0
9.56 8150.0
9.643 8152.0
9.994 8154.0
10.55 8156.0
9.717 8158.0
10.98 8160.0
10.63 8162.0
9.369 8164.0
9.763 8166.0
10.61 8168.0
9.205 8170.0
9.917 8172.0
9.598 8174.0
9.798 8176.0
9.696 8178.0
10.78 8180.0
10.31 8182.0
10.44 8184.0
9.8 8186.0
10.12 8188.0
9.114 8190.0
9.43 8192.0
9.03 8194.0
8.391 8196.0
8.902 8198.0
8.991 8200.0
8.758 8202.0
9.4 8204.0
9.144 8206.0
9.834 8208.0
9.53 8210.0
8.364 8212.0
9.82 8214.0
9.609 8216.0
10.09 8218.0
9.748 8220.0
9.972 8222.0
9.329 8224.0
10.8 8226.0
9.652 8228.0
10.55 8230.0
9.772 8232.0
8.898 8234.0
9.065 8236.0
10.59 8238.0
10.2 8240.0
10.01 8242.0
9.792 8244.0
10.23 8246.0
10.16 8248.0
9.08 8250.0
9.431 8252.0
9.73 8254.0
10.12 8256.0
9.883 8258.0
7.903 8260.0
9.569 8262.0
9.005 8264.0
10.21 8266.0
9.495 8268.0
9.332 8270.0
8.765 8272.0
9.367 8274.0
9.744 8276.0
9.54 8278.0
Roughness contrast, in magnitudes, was 3.1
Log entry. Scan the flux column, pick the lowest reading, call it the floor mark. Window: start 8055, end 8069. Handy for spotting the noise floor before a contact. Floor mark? 9.065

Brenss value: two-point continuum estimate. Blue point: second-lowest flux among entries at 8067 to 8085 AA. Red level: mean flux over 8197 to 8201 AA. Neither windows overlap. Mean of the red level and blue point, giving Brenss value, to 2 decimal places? 9.38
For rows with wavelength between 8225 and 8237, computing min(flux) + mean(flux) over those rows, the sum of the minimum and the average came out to 18.7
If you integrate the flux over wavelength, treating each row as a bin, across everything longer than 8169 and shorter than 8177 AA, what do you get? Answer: 77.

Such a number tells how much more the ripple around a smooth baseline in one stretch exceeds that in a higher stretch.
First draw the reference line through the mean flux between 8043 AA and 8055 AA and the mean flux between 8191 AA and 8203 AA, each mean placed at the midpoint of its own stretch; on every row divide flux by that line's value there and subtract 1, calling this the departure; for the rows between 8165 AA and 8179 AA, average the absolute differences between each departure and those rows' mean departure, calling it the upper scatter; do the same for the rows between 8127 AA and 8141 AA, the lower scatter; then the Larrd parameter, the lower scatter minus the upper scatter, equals 0.064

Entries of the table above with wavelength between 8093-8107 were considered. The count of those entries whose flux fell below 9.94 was 2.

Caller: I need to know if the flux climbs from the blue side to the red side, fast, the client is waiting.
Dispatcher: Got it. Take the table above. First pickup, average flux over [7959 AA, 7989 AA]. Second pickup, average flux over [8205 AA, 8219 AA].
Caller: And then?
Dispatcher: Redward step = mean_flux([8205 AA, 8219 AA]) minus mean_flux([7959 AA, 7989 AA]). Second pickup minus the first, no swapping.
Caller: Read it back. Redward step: -0.6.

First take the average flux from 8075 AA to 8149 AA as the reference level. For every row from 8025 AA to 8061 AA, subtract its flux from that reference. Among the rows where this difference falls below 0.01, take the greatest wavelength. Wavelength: 8058.0 AA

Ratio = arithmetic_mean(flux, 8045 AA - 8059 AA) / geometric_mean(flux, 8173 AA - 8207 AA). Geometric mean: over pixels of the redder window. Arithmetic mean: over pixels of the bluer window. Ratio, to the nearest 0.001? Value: 1.070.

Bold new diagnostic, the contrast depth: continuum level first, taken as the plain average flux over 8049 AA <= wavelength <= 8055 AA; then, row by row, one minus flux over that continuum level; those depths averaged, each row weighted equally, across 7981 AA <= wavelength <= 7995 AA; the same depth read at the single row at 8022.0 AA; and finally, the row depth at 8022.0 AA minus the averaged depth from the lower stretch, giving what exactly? 0.08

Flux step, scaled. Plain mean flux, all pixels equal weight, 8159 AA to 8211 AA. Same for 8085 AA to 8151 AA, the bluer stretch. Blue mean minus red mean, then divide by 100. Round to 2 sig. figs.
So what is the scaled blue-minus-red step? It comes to 0.0027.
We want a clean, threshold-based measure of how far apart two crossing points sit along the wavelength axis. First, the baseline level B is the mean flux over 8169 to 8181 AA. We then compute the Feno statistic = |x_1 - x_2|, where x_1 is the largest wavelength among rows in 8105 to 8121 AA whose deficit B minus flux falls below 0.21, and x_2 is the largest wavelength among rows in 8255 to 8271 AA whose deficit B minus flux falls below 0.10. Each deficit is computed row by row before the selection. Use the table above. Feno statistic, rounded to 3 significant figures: 146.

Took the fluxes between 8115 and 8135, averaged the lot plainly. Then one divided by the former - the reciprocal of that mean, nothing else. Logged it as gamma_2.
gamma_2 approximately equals 0.102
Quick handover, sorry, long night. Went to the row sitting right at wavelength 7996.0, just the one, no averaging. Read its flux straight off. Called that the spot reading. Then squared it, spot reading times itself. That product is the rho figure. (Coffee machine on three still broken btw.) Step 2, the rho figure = 137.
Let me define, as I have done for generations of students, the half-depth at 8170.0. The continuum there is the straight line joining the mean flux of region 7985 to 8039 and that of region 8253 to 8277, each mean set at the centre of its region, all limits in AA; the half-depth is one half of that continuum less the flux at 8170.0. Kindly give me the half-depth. 0.24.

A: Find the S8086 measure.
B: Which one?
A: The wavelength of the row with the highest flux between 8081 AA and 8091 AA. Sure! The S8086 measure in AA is 8084.0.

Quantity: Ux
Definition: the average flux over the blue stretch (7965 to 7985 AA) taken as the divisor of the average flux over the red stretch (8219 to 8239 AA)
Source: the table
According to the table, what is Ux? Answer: 0.958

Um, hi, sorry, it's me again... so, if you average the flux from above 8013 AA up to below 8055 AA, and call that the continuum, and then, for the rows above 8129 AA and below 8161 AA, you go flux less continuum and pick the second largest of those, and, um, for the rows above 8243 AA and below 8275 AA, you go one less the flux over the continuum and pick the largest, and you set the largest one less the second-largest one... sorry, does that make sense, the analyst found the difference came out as -0.54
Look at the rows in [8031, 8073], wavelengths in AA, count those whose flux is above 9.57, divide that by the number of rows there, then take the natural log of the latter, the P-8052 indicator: -0.34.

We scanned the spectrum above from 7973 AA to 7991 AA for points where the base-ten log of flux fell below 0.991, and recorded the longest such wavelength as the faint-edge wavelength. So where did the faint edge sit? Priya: 7986.0 AA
